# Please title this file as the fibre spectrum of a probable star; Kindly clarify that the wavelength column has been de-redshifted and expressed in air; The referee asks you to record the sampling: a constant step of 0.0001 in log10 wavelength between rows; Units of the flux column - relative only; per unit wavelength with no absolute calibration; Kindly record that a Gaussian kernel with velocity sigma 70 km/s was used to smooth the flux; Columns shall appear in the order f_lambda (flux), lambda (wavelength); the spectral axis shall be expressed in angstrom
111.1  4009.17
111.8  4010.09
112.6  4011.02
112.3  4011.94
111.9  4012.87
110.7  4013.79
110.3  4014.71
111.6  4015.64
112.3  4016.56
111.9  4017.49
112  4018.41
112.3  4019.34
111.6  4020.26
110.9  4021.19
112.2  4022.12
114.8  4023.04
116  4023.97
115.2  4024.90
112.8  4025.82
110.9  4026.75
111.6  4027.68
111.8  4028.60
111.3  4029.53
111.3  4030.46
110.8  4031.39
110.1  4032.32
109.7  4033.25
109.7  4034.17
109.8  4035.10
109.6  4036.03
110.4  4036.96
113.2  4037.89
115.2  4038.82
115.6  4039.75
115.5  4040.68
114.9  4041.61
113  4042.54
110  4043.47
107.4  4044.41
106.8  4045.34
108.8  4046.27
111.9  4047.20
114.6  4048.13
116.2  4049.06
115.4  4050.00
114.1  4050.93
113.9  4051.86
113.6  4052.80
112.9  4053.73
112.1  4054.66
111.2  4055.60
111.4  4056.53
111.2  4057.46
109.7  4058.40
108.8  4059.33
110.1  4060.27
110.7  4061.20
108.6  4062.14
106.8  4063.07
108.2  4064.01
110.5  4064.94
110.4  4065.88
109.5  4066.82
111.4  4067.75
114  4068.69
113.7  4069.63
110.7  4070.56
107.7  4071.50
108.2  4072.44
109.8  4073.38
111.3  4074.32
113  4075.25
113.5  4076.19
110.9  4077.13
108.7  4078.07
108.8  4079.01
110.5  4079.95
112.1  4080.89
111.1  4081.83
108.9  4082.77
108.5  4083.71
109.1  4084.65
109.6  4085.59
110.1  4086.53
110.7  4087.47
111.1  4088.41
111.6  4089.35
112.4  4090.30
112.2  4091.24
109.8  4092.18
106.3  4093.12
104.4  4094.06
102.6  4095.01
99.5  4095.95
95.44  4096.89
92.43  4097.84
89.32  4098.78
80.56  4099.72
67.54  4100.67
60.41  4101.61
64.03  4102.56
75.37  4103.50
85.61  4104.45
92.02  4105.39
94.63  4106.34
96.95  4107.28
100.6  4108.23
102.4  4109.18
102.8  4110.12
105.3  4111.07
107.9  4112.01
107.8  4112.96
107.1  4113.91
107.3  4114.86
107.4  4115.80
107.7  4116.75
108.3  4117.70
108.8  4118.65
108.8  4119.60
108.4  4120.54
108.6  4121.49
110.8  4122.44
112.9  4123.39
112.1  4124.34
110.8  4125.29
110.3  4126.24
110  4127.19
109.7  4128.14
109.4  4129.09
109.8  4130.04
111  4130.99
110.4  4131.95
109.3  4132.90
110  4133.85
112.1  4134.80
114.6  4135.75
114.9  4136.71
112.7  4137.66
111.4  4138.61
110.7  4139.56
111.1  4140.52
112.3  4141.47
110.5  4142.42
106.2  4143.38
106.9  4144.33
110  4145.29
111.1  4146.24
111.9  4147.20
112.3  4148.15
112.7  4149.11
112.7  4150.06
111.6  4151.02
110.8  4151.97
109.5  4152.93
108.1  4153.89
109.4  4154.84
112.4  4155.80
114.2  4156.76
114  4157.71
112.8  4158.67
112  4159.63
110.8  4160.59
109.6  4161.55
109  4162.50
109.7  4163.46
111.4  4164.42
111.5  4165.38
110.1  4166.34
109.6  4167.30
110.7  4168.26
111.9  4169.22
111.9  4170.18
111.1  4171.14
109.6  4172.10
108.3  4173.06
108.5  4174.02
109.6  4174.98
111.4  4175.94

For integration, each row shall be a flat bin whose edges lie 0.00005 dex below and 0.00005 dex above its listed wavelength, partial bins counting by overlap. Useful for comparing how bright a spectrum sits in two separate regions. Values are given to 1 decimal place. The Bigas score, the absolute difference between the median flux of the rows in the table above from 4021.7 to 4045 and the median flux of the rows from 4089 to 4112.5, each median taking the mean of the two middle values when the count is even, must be 12.1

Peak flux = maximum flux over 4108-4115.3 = 107.9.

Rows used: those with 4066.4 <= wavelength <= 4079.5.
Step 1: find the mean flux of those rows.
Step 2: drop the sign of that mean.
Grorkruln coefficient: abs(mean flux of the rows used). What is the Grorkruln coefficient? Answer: 110.8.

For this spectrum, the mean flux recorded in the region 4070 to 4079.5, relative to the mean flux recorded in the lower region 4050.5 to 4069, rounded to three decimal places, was 0.994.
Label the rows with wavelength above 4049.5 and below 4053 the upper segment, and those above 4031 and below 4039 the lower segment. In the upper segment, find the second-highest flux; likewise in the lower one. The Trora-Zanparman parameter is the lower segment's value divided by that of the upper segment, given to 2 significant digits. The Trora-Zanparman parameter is 0.99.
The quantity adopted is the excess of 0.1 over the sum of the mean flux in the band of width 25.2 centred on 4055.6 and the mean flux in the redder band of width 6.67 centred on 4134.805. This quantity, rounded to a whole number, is -223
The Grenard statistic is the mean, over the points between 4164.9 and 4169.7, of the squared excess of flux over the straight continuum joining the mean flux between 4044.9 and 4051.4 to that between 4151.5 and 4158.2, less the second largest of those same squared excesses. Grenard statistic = 0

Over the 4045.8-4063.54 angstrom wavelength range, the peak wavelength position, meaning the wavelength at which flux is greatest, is 4049.06 angstrom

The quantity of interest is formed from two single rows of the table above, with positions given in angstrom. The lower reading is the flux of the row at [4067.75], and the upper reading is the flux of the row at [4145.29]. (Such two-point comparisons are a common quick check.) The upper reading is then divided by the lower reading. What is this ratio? 0.99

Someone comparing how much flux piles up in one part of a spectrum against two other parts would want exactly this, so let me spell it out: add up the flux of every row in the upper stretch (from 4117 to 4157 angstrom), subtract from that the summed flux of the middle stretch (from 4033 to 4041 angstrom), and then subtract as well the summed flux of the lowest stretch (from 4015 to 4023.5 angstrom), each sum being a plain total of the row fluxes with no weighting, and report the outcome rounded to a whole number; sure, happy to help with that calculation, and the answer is 2631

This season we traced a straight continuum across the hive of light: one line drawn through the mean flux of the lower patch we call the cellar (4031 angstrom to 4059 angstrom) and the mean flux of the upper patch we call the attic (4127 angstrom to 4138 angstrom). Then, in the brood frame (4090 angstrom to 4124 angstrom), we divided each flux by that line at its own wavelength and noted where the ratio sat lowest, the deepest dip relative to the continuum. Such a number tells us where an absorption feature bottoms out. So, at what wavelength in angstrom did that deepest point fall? 4101.61 angstrom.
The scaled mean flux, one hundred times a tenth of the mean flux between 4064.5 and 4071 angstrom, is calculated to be 1115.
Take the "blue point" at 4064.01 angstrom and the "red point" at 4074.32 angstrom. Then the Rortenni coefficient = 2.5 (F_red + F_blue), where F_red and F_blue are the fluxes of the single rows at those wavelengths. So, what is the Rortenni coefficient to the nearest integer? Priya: 549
